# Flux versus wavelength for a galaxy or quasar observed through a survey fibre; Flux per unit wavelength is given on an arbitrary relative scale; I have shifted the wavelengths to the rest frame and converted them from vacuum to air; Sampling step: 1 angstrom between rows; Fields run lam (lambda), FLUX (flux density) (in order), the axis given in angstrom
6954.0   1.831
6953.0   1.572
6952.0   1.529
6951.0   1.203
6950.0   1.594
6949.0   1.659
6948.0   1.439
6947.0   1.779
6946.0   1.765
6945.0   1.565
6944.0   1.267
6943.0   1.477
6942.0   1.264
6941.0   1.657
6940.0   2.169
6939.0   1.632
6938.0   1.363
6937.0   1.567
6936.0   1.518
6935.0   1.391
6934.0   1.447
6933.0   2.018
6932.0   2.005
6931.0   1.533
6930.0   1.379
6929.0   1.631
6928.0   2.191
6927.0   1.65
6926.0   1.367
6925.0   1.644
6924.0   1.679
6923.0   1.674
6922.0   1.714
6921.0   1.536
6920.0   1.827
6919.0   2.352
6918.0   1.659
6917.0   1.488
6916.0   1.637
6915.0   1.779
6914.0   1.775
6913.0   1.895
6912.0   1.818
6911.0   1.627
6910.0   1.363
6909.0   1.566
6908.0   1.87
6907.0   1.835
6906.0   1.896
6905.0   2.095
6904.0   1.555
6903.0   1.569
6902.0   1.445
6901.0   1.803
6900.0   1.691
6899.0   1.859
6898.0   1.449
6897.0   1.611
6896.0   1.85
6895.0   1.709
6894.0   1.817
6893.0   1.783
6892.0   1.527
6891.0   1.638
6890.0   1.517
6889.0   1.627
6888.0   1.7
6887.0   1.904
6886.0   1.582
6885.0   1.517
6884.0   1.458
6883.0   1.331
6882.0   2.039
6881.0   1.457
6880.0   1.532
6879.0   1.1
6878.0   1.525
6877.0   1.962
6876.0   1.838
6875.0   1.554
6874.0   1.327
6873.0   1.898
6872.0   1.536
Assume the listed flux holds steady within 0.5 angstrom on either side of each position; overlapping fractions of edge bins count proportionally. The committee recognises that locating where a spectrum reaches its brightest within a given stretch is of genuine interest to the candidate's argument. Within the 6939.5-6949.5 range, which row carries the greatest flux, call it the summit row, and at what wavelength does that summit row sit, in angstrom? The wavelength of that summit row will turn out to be 6940.0 angstrom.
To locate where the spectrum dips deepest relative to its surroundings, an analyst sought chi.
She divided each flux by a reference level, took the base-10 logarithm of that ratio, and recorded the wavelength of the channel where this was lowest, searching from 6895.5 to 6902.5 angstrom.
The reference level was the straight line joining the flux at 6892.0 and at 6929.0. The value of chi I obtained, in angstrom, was 6902.0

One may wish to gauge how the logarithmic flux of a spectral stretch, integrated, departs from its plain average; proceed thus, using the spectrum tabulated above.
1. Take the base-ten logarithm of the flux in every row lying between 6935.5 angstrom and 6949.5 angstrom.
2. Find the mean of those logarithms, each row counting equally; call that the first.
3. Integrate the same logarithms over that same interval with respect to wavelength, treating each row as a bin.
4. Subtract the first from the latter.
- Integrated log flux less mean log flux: 2.5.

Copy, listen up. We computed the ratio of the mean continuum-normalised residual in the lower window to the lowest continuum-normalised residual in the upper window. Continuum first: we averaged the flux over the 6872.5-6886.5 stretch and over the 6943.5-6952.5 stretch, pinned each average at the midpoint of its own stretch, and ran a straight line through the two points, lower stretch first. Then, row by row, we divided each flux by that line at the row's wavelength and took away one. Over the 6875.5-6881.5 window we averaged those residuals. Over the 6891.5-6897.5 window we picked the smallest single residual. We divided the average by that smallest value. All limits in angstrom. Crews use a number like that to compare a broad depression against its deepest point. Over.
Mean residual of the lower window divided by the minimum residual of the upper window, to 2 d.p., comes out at 0.26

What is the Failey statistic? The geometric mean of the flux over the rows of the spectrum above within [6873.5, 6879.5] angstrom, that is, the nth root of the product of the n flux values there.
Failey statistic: 1.52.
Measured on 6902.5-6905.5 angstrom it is 1.72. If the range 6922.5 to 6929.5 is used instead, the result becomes 1.68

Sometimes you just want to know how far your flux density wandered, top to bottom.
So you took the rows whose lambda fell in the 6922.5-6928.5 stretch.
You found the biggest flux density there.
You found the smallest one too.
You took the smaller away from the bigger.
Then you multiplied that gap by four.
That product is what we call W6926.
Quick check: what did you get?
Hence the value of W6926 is 3.30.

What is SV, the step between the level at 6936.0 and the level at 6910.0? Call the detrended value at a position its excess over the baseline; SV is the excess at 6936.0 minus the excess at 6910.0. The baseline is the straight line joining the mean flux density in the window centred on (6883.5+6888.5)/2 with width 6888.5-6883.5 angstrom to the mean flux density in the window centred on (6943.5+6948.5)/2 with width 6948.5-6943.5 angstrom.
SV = 0.18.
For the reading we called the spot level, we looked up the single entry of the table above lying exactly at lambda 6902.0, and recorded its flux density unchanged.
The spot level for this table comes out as 1.445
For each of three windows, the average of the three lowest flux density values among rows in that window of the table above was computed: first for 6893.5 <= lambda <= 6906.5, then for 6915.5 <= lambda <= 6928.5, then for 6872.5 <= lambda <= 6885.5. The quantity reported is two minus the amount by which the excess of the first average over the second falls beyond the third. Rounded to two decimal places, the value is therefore 3.23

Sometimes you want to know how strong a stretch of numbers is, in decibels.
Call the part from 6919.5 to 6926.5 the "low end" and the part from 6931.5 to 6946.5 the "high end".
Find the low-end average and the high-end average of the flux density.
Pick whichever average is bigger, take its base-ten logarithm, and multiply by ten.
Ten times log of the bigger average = 2.13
